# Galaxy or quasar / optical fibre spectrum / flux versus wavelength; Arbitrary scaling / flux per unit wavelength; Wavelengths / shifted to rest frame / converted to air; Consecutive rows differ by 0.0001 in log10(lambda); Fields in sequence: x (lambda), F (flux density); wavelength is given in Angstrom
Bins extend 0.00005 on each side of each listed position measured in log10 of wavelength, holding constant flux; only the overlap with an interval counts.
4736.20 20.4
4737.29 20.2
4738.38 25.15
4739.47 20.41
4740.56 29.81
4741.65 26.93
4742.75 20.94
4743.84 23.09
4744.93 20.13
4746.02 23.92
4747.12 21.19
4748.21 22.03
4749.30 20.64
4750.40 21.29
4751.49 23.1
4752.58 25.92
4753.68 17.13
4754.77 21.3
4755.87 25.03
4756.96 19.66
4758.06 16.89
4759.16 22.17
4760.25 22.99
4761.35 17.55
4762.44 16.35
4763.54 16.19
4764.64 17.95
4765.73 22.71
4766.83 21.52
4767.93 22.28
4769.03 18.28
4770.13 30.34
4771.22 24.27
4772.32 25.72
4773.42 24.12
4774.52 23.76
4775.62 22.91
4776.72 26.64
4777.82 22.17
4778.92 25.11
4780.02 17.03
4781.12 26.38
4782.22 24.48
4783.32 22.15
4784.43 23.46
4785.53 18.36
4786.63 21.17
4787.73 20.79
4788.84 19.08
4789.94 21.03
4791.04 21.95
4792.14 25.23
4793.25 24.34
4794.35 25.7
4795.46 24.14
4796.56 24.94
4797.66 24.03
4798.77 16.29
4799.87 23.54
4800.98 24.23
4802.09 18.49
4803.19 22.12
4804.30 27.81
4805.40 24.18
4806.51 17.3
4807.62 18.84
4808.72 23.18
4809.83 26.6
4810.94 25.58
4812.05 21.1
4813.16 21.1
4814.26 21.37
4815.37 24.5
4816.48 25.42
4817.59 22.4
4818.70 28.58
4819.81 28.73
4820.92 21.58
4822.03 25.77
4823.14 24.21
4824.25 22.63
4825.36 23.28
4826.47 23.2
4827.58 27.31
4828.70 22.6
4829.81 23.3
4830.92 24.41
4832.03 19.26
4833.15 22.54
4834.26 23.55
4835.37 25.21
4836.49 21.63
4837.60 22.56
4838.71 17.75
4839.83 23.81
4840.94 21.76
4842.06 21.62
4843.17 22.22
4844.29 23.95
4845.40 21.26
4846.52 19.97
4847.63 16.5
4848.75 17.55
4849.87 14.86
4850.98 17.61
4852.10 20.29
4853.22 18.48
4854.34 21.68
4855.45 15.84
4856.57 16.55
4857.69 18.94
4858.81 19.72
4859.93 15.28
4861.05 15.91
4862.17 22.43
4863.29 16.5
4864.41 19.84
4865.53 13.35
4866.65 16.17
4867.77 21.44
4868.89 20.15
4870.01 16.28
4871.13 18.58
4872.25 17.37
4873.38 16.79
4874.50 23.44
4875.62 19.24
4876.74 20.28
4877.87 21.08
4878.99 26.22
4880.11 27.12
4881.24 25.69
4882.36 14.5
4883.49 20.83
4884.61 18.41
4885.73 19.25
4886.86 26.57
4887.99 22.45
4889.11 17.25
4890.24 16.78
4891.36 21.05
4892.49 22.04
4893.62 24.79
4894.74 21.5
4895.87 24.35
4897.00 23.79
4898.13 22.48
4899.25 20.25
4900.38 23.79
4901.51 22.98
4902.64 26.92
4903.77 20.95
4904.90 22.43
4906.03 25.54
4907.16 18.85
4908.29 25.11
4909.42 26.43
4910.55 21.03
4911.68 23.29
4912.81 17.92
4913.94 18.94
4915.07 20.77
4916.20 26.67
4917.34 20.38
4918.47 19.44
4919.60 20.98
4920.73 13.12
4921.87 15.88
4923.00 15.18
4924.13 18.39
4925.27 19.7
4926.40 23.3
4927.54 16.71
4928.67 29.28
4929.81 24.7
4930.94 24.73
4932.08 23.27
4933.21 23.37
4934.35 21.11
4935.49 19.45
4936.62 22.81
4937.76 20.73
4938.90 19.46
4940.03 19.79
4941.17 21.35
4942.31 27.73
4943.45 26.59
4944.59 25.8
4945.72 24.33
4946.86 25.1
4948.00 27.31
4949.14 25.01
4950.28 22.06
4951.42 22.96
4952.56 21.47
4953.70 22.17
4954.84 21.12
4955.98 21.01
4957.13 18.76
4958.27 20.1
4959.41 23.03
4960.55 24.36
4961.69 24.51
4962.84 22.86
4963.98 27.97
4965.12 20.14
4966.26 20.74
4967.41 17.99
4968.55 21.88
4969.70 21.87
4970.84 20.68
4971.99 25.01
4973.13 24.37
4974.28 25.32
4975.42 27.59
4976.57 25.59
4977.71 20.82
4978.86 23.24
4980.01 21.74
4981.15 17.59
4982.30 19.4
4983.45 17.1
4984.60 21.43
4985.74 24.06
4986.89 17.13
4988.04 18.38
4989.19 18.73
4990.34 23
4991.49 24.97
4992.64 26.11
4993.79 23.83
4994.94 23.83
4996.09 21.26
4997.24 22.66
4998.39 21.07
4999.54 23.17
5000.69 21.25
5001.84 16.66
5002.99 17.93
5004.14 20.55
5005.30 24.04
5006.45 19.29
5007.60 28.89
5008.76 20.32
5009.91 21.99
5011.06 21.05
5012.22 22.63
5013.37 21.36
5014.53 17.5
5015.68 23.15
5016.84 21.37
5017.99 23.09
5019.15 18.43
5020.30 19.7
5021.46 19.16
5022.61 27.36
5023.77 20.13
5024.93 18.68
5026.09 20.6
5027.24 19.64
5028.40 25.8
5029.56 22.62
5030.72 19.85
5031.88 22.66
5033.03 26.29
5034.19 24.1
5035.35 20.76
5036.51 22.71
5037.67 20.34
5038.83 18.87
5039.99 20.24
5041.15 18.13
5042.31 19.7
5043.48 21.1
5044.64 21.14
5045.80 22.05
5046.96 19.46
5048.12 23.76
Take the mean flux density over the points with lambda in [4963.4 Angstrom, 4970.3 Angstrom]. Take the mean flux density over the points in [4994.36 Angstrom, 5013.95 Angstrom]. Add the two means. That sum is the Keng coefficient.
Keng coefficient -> 43.4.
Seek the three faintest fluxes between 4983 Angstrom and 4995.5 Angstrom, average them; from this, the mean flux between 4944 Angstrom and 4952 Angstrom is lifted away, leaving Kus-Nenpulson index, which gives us -7.1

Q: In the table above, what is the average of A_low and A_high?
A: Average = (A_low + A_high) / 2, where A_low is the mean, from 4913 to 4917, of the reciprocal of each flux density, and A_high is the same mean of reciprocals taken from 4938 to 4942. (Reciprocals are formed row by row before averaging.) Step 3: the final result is 0.0479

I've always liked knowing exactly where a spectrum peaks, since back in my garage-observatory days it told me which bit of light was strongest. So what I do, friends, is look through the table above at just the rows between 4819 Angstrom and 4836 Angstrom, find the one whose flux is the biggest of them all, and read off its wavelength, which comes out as 4819.81 Angstrom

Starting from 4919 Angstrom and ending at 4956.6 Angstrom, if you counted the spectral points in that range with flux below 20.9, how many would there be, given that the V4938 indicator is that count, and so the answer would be 10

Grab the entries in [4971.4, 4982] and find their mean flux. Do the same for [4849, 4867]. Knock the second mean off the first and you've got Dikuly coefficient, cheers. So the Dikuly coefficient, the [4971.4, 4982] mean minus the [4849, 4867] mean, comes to 6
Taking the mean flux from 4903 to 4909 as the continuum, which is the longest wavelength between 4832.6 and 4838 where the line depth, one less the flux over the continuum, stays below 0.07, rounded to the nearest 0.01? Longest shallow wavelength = 4837.60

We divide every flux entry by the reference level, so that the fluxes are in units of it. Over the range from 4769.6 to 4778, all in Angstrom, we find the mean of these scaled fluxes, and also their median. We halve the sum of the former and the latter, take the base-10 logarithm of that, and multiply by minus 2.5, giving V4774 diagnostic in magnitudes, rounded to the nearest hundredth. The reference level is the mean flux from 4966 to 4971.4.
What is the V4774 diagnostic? -0.19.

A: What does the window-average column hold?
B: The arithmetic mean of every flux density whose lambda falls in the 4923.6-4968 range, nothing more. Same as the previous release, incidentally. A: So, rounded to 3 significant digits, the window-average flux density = 22.6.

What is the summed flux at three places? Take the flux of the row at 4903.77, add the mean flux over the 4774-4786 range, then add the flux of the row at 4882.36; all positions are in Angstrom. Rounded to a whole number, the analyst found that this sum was 58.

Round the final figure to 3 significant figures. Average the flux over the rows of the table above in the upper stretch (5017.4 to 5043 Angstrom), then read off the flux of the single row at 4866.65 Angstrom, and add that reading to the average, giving 37.5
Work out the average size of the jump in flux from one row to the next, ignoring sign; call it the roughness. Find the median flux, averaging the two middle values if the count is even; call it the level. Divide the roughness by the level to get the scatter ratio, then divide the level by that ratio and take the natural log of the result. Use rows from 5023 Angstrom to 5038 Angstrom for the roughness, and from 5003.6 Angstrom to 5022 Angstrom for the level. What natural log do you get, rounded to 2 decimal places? 5.11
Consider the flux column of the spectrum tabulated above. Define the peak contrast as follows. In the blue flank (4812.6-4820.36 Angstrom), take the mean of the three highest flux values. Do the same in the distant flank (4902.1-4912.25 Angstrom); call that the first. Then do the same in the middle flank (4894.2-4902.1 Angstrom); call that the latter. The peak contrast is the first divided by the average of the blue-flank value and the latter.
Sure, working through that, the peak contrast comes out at 1.020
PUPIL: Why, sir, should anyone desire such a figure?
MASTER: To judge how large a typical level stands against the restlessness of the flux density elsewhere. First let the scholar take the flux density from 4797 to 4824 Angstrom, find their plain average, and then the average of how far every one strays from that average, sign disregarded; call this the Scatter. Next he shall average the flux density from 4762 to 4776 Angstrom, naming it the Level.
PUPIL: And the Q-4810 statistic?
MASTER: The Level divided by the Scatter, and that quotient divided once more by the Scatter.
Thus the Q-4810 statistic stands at 3.2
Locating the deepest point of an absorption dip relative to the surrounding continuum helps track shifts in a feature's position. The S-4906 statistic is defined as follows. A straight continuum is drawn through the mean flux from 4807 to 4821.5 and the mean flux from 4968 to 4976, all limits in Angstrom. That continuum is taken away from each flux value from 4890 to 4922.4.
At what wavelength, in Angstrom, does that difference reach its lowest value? 4920.73 Angstrom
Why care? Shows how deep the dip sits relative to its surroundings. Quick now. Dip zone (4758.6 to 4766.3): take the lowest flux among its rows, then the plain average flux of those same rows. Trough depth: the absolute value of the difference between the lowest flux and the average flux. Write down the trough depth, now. 3.2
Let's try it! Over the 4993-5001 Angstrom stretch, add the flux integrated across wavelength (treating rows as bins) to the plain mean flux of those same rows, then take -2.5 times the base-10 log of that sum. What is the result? -5.77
